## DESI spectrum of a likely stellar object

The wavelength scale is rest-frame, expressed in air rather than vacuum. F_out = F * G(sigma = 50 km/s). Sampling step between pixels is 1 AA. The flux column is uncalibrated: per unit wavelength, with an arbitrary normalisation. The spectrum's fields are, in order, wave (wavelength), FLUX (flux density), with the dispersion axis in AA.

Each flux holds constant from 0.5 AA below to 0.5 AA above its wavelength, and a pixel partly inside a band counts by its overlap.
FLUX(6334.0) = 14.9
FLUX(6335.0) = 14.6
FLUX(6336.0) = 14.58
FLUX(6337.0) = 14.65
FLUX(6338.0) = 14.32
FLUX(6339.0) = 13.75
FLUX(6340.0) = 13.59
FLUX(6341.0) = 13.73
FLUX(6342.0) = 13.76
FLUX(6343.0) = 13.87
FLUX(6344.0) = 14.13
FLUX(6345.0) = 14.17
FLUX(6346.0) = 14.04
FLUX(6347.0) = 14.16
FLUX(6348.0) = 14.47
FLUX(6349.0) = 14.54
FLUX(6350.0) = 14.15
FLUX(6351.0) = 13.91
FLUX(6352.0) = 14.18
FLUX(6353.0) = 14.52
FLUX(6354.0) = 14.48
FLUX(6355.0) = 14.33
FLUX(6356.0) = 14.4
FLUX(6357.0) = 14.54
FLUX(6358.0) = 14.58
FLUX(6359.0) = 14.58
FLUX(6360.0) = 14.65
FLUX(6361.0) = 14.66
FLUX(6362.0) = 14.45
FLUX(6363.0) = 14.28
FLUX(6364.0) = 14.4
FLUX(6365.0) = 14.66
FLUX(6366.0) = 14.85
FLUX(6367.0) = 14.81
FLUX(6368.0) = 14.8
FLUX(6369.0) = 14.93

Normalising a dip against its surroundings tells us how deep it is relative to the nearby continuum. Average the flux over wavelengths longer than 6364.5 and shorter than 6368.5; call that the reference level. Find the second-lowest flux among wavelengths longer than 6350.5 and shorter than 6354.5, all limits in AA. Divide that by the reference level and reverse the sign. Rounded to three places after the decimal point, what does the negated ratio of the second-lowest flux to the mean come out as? -0.959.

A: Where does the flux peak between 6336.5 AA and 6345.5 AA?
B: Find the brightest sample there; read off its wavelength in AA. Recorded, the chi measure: 6337.0 AA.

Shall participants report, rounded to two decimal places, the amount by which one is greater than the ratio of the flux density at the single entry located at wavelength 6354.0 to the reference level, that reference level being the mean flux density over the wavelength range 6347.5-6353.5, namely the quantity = -0.01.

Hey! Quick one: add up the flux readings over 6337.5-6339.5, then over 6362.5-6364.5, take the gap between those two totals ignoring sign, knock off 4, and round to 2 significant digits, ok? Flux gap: -3.4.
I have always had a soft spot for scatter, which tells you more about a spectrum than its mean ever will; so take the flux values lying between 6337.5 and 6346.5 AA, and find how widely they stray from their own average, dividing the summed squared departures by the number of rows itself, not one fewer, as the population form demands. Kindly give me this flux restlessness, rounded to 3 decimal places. 0.231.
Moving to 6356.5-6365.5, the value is 0.124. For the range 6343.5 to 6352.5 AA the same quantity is 0.185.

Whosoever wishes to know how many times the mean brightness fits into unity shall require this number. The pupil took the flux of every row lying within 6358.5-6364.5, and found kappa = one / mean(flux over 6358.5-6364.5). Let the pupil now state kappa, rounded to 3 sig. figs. 0.0689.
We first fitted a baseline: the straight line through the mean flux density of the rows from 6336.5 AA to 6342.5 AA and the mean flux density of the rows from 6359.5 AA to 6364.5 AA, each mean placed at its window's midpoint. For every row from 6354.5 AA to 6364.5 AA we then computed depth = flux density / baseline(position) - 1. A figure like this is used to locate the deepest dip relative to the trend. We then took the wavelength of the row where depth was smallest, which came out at 6363.0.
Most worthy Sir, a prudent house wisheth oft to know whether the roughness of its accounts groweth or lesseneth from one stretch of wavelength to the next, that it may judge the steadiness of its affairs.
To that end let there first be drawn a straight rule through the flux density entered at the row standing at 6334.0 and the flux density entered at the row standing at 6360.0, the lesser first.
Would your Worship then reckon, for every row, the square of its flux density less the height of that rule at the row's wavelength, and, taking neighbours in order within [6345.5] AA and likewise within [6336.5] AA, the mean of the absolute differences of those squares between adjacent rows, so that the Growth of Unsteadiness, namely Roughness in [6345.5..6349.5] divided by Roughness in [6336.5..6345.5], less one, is -0.50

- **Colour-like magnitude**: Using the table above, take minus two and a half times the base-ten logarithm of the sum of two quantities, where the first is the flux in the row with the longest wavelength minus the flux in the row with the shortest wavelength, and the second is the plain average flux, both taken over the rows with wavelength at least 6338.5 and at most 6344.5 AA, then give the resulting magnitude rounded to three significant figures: -2.88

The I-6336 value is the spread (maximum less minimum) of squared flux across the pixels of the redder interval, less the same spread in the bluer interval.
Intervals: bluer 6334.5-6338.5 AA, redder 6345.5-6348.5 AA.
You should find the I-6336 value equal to 2.7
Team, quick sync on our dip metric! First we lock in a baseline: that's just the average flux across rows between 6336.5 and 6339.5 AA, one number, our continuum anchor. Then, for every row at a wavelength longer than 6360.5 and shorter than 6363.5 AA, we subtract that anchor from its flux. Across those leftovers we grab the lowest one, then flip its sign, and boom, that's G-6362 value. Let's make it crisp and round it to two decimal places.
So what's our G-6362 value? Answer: -0.04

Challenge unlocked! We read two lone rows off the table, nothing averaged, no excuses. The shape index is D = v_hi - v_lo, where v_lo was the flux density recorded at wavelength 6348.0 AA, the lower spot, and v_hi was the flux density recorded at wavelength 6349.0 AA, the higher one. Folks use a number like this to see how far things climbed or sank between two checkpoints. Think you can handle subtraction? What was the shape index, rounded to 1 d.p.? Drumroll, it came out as 0.1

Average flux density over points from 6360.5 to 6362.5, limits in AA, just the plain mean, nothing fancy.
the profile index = 14.6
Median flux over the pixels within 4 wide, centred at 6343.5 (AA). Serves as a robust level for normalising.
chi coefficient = 14.0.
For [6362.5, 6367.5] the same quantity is 14.7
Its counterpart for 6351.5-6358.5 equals 14.5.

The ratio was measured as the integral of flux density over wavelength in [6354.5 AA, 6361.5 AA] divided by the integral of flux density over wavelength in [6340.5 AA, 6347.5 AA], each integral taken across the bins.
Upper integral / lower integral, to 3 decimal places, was 1.040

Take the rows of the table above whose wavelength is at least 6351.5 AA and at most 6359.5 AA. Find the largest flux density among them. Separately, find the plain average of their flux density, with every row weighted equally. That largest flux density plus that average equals 29.0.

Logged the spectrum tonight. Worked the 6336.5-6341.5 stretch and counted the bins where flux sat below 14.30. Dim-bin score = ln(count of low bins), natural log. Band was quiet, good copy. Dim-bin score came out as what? 1.10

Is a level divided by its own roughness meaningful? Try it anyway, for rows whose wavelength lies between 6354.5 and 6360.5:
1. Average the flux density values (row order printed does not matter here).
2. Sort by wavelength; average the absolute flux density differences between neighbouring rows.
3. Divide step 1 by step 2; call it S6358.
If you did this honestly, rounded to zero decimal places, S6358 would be 227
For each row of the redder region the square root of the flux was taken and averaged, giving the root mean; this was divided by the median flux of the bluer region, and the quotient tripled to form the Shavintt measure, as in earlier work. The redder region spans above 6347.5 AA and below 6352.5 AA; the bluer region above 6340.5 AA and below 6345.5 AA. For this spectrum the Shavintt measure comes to 0.816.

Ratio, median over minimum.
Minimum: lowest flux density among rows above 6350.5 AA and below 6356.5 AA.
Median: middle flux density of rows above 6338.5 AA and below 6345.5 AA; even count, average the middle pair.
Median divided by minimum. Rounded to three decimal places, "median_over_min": 0.989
